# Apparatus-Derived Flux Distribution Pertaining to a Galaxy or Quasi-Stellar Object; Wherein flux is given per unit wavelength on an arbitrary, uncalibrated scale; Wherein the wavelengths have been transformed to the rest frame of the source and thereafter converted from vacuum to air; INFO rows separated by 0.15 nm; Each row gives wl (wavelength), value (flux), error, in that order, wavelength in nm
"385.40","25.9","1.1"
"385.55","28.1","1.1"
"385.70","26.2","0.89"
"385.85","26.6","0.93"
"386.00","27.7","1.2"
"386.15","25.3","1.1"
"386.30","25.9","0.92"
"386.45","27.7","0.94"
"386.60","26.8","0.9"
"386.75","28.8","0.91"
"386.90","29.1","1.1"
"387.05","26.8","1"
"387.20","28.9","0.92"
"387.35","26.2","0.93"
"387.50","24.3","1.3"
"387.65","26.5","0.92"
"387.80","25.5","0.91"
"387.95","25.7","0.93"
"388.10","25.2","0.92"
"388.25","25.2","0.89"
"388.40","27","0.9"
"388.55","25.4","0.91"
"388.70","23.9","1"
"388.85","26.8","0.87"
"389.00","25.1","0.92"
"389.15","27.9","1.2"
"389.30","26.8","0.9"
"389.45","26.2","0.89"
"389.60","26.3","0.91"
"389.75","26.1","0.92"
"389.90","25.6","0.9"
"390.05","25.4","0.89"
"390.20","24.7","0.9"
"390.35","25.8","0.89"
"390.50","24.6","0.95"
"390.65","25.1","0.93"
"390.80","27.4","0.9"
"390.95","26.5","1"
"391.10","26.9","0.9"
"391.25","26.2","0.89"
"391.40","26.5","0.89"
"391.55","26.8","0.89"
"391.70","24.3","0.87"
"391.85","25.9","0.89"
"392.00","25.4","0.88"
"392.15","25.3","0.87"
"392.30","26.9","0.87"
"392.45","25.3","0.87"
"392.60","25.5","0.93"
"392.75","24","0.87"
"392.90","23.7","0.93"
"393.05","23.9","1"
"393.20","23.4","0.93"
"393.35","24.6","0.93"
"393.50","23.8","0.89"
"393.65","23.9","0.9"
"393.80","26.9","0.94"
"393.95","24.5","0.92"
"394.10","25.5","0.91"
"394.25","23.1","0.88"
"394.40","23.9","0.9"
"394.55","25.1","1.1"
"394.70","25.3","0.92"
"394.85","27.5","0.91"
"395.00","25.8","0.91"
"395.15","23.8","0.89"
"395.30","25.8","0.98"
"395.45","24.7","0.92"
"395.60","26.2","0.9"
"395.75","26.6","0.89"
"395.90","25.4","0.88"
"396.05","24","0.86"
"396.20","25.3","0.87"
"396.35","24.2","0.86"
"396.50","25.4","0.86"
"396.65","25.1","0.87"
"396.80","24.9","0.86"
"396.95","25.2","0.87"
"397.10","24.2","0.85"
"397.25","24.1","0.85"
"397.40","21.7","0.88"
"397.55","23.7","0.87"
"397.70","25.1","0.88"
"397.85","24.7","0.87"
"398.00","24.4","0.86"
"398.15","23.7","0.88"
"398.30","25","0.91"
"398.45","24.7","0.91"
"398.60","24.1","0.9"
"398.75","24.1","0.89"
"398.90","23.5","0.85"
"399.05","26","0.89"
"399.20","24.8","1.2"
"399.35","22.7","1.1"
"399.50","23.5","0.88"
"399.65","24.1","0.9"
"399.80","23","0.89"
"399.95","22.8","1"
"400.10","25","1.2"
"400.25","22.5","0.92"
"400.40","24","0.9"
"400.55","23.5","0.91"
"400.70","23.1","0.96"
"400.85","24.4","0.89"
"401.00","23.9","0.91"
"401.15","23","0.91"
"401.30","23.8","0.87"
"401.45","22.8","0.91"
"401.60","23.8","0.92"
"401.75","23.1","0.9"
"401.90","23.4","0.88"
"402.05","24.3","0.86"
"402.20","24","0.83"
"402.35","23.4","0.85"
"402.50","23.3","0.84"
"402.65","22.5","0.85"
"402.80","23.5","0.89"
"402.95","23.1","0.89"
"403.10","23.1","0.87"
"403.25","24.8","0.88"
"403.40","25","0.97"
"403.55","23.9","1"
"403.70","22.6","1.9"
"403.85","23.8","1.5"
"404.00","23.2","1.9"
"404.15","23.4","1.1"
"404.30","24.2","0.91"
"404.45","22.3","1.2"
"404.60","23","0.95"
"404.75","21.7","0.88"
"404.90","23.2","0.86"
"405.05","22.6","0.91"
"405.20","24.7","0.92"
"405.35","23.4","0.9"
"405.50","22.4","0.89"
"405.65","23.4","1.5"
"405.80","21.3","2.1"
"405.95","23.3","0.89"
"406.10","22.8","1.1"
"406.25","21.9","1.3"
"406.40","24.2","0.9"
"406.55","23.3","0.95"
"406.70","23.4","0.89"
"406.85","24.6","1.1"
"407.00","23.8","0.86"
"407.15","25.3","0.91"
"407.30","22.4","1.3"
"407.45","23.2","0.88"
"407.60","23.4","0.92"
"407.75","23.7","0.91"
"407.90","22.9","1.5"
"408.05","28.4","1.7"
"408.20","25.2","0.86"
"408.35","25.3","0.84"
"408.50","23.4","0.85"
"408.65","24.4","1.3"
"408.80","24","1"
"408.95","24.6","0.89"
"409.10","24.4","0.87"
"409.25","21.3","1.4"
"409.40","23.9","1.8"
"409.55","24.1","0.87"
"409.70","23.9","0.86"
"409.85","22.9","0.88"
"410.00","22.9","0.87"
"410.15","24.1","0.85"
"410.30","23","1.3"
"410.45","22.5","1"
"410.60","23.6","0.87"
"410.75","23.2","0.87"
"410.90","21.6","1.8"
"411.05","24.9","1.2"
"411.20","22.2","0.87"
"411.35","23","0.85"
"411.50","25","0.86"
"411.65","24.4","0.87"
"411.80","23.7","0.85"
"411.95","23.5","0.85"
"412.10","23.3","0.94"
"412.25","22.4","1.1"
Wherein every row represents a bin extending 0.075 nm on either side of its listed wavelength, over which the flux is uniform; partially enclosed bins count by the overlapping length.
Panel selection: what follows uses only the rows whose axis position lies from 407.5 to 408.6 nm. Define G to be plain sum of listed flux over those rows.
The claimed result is 172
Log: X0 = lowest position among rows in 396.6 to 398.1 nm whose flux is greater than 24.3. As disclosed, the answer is 396.65 nm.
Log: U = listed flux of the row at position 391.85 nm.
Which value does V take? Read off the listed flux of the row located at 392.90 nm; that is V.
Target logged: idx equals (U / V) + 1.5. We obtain 2.59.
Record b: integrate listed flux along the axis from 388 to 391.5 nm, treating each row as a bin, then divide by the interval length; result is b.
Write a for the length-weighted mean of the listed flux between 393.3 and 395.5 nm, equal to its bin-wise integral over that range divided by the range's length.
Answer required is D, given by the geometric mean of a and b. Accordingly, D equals 25.4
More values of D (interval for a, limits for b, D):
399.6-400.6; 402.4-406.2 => 23.4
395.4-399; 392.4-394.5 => 24.5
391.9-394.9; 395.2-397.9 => 24.8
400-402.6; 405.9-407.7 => 23.5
